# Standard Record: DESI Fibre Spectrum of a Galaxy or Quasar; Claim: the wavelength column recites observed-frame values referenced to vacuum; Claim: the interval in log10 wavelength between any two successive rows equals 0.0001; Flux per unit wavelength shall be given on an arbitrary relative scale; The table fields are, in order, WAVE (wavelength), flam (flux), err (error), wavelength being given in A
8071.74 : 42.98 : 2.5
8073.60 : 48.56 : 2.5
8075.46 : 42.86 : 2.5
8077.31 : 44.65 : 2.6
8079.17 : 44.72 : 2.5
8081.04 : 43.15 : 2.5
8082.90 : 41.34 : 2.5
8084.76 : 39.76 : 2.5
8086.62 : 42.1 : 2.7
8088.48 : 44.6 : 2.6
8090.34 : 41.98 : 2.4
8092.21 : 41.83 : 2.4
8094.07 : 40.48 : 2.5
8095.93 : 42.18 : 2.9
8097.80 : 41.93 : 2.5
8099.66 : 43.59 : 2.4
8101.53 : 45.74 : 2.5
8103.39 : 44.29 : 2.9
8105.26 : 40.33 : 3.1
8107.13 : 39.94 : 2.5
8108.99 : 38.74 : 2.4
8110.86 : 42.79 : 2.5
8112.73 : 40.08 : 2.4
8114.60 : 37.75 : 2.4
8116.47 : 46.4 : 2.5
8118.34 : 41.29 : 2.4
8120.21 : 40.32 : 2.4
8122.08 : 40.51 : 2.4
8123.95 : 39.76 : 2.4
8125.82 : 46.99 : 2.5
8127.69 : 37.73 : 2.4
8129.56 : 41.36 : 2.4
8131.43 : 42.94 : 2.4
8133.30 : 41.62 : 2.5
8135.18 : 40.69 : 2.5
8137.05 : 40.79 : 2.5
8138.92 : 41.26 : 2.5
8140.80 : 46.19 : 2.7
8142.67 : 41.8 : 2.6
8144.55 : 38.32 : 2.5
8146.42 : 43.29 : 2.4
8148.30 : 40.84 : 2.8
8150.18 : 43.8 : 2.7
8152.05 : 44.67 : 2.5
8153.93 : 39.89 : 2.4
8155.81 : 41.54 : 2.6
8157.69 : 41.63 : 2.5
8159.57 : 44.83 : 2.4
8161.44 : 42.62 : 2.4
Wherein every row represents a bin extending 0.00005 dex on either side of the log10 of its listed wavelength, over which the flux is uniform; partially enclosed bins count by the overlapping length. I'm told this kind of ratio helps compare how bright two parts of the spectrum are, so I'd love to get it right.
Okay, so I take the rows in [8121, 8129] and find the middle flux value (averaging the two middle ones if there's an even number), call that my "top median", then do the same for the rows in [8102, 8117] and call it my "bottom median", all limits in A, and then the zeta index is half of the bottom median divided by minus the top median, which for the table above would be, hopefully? -0.501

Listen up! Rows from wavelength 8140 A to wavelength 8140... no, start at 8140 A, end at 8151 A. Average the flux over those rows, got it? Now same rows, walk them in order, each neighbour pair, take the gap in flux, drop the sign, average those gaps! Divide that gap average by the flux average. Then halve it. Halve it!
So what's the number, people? 0.043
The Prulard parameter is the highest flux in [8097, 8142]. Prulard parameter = 46.99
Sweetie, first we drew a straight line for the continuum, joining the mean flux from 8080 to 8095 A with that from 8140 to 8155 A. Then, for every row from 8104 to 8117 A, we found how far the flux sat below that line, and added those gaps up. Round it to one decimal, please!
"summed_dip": 8.5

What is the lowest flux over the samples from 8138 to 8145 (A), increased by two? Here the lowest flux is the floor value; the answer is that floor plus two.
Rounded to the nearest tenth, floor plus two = 40.3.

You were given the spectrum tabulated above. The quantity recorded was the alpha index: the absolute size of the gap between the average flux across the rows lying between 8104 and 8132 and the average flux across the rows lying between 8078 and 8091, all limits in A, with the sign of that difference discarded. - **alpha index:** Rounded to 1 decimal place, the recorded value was 1.4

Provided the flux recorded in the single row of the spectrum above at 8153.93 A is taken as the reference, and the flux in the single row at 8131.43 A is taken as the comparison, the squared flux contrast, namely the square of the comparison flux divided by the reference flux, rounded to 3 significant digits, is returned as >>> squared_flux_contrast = 1.16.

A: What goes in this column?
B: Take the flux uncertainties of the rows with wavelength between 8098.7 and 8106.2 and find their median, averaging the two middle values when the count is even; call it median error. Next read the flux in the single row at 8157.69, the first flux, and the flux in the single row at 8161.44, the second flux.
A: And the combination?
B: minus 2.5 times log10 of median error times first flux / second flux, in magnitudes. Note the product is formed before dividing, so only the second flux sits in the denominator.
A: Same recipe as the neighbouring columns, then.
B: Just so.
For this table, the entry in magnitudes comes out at -1.053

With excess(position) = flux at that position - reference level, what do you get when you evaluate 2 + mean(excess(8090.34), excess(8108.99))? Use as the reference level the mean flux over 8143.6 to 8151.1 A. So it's 1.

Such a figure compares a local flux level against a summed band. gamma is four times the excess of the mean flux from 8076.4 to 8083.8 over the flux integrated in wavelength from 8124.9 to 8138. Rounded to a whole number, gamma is -2014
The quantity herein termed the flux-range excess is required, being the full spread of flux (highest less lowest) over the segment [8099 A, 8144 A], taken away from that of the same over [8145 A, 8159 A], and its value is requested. -4.5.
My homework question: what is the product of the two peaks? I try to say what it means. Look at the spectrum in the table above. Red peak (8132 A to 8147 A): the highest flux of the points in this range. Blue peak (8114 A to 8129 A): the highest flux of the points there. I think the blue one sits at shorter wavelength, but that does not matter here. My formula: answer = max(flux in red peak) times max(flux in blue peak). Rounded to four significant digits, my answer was 2170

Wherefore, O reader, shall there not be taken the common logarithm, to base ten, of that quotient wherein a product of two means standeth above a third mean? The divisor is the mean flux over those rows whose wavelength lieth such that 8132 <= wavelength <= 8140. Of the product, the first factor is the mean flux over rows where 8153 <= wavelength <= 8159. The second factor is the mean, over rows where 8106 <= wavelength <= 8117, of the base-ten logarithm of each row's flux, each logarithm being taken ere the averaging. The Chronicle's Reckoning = 0.206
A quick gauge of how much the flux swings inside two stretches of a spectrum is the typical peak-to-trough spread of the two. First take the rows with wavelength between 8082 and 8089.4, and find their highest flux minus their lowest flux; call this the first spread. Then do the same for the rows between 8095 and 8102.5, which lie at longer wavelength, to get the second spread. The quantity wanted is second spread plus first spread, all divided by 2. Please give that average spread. 4.3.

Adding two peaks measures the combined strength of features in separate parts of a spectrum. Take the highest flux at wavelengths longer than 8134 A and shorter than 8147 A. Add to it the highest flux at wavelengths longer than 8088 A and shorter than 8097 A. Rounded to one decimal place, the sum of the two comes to 90.8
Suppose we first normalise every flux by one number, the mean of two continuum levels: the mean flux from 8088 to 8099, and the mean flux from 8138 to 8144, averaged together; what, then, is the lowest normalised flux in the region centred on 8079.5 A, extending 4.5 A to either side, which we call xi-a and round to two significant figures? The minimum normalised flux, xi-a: 0.97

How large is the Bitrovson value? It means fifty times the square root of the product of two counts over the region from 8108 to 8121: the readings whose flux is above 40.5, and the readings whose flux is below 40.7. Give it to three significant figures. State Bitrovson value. 173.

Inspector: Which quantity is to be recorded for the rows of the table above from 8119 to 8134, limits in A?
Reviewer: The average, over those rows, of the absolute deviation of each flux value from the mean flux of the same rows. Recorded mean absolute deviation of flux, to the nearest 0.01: 1.83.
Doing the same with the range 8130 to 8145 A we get 1.46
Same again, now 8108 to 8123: 1.88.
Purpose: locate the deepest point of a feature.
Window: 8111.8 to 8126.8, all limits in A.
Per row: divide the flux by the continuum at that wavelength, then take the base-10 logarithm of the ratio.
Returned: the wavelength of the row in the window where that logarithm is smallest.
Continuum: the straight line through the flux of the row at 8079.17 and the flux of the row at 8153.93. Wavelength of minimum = 8114.60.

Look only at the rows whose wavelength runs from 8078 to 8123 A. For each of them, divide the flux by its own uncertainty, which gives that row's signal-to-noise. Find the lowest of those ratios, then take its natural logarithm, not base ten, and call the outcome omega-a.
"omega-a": 2.57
